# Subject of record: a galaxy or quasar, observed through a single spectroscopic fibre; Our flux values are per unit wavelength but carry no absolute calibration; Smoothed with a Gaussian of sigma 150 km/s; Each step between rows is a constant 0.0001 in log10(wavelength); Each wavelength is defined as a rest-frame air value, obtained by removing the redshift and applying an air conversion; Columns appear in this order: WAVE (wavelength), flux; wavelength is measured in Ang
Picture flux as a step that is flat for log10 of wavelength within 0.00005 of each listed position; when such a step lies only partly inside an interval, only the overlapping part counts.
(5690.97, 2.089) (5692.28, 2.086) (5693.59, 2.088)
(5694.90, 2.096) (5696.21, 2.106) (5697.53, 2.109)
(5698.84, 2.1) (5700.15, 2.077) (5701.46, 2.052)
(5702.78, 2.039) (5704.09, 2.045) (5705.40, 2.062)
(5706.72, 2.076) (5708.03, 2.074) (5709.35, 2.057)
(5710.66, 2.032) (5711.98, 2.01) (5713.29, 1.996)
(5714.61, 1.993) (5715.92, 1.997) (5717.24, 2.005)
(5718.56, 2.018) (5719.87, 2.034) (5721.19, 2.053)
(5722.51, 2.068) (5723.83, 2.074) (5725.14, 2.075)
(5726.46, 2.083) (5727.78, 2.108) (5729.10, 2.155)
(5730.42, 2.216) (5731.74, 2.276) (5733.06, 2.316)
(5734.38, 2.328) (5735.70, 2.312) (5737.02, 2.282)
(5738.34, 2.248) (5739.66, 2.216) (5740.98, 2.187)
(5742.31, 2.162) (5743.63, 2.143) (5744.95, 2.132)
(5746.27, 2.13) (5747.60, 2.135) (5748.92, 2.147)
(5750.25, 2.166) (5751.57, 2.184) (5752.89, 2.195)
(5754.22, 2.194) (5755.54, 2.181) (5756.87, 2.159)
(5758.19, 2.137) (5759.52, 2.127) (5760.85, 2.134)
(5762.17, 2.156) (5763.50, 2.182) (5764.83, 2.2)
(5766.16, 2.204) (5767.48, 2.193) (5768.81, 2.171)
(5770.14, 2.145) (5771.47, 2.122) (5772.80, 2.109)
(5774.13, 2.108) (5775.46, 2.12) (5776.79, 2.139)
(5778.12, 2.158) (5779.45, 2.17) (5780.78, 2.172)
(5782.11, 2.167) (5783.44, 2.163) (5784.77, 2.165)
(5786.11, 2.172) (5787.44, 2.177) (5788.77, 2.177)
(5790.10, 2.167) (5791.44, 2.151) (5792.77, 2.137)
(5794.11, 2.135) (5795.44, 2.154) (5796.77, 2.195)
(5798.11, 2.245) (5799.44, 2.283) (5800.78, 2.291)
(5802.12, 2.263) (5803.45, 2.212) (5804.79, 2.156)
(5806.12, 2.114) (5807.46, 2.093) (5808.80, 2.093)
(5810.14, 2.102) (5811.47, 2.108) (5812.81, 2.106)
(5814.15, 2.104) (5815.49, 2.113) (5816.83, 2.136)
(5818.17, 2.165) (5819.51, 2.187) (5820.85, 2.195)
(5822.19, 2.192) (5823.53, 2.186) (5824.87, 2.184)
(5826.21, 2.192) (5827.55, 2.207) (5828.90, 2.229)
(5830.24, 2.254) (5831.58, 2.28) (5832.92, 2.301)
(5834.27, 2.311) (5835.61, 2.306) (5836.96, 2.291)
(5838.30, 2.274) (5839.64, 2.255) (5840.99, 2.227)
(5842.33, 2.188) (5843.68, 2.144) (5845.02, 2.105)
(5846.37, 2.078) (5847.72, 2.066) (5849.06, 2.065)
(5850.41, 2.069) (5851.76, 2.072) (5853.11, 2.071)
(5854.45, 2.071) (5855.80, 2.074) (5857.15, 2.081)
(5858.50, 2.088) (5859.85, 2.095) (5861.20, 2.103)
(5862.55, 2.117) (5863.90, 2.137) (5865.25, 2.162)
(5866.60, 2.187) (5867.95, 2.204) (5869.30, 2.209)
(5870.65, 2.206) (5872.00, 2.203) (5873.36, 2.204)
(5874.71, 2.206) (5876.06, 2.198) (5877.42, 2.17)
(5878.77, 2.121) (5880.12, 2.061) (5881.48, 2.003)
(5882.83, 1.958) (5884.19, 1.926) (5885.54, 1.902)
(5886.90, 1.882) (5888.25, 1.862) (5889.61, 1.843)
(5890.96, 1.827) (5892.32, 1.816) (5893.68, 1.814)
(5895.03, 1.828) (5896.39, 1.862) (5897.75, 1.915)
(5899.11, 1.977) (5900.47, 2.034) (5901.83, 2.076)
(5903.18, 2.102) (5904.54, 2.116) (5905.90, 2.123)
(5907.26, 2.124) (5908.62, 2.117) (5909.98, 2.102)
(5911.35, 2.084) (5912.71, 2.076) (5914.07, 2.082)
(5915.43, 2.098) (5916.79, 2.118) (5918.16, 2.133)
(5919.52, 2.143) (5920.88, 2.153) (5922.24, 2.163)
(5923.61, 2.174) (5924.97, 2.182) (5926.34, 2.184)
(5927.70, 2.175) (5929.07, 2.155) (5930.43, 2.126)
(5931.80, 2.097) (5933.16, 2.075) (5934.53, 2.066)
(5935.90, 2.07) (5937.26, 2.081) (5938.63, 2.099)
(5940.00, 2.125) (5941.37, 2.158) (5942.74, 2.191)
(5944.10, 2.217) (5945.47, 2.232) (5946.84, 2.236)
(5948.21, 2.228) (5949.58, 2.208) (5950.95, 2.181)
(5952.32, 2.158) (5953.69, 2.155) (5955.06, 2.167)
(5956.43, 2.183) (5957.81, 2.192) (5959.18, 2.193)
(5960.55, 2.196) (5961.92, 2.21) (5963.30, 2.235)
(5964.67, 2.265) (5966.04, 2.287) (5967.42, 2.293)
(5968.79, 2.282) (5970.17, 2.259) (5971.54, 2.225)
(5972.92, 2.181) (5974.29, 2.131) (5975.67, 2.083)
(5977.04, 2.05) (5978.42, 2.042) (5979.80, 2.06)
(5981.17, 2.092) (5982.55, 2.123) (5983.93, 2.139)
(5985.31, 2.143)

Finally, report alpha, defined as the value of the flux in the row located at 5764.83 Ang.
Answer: 2.2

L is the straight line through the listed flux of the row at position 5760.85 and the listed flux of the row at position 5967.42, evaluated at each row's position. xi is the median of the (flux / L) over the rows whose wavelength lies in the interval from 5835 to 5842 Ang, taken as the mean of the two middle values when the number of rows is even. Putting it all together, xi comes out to 1.04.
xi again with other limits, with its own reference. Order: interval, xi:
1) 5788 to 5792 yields 1.00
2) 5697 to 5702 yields 1.00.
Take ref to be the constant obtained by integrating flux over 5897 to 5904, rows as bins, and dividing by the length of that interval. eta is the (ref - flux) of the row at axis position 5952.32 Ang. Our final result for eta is -0.136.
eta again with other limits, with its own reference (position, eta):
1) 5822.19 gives -0.170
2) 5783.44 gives -0.141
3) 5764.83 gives -0.178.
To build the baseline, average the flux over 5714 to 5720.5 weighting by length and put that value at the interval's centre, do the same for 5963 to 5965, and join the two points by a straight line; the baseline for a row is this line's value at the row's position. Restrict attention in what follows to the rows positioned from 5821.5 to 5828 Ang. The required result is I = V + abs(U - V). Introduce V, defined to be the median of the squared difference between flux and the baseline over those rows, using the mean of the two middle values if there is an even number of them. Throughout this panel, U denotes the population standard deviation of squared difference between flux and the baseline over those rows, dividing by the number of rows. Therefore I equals 0.0098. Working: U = 0.0011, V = 0.005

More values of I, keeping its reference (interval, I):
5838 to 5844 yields 0.0101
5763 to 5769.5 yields 0.0318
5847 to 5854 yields 0.0106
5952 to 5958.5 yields 0.0104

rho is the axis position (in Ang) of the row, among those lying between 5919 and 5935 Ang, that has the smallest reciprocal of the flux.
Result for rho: 5926.34 Ang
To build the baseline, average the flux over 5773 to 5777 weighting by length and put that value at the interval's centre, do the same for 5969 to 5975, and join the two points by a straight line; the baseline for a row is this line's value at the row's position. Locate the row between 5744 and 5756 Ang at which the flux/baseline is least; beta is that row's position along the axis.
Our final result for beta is 5746.27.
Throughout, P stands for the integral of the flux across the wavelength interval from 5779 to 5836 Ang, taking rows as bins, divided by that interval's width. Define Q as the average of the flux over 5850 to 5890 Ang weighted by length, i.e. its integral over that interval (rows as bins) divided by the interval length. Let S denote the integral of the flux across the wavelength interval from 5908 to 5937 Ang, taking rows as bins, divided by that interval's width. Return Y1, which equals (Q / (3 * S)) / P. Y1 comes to 0.150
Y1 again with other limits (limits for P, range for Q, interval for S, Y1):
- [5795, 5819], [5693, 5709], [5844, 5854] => 0.154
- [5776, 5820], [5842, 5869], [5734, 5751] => 0.148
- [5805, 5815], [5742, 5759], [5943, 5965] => 0.155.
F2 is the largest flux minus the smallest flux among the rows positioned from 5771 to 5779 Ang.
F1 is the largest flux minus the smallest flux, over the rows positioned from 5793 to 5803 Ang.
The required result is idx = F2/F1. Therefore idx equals 0.3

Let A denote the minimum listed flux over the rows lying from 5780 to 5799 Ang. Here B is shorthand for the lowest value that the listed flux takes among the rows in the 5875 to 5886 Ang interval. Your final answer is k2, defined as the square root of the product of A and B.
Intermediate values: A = 2.135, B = 1.902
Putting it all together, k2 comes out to 2.02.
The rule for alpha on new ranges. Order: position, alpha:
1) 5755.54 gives 2.181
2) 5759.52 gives 2.127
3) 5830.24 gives 2.254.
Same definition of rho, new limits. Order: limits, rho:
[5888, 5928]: 5926.34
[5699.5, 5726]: 5700.15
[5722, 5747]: 5734.38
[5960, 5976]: 5967.42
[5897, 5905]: 5904.54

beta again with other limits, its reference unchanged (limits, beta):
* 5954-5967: 5955.06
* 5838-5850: 5849.06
